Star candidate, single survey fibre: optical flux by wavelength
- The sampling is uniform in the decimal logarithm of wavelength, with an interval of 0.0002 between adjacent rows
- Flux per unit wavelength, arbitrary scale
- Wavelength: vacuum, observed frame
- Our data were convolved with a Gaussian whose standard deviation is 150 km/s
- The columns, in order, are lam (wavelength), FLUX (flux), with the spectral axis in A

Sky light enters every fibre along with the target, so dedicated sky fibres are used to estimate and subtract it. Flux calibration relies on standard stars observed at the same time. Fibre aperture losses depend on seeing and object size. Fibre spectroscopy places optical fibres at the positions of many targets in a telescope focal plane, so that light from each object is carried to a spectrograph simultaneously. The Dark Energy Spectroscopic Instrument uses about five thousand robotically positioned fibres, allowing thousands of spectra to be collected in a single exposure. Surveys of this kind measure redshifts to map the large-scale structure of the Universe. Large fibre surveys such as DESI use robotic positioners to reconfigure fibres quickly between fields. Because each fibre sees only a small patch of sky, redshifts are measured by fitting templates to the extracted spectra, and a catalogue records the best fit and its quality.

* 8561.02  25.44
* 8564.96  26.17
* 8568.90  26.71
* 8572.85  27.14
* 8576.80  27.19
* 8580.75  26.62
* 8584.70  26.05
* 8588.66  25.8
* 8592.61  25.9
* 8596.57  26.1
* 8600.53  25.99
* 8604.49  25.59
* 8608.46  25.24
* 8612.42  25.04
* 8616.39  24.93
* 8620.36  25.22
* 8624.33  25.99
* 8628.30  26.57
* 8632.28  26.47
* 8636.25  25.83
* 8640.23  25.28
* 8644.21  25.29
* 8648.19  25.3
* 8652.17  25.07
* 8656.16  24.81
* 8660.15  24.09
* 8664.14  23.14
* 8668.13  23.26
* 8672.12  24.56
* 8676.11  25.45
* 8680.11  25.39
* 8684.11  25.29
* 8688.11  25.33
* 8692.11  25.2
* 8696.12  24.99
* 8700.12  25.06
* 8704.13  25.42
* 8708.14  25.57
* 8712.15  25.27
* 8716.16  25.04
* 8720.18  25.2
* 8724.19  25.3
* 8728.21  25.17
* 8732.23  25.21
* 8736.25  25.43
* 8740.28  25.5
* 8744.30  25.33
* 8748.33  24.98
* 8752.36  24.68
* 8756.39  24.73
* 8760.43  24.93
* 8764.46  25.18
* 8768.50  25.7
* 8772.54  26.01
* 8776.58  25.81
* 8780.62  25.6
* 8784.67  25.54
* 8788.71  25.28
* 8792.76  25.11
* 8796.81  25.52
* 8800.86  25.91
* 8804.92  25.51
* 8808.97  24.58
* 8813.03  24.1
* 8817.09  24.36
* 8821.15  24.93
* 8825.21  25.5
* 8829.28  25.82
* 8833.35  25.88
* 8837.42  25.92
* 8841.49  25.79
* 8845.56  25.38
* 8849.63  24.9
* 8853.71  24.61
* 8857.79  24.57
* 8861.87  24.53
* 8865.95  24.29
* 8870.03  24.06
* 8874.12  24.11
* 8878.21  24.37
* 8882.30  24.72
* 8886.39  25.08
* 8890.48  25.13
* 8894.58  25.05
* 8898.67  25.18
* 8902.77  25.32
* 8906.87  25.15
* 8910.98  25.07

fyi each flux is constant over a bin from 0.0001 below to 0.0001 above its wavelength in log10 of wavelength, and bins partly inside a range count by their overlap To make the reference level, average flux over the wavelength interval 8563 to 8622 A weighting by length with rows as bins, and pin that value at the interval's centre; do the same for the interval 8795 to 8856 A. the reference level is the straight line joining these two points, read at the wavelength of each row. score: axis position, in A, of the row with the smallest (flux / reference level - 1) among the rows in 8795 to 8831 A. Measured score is 8813.03 A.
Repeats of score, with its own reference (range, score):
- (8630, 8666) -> 8664.14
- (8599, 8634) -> 8616.39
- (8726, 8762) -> 8752.36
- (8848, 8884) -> 8870.03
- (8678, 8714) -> 8696.12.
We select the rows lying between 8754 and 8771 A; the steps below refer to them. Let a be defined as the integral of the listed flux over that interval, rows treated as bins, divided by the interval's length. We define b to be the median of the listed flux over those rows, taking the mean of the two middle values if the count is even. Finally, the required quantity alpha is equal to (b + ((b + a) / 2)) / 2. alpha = 25.1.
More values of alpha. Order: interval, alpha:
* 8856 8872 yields 24.4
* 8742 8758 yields 24.9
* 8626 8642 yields 26.1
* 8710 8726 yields 25.2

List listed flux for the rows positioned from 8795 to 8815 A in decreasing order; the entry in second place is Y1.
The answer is 25.52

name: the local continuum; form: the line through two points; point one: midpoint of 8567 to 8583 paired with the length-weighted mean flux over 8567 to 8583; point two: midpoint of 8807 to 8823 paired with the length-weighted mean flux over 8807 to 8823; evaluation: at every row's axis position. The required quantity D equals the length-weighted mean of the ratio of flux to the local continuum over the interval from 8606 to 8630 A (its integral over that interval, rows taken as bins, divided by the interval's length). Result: 0.96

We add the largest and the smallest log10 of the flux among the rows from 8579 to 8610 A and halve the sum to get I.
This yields 1.414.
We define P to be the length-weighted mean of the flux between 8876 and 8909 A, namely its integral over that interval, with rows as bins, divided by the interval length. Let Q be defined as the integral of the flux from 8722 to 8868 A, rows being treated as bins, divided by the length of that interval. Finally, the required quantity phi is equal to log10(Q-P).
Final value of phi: -0.7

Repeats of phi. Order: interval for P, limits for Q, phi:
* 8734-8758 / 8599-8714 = -1.1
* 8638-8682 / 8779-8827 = -0.3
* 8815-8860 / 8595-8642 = -0.3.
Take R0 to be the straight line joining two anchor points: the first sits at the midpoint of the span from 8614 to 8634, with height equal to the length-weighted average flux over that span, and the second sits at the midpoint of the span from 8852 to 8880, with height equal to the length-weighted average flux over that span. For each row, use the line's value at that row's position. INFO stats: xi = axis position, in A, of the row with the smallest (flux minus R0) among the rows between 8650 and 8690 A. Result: 8664.14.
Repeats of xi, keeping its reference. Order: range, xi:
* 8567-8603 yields 8588.66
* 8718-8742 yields 8720.18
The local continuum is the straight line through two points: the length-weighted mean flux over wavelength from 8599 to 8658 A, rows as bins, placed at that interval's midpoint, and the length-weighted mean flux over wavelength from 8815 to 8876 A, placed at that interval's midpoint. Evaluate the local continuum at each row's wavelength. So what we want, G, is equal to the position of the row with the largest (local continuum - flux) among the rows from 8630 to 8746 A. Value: 8664.14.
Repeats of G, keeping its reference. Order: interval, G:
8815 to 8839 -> 8817.09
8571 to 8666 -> 8664.14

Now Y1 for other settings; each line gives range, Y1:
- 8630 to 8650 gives 25.83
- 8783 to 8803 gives 25.54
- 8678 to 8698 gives 25.33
